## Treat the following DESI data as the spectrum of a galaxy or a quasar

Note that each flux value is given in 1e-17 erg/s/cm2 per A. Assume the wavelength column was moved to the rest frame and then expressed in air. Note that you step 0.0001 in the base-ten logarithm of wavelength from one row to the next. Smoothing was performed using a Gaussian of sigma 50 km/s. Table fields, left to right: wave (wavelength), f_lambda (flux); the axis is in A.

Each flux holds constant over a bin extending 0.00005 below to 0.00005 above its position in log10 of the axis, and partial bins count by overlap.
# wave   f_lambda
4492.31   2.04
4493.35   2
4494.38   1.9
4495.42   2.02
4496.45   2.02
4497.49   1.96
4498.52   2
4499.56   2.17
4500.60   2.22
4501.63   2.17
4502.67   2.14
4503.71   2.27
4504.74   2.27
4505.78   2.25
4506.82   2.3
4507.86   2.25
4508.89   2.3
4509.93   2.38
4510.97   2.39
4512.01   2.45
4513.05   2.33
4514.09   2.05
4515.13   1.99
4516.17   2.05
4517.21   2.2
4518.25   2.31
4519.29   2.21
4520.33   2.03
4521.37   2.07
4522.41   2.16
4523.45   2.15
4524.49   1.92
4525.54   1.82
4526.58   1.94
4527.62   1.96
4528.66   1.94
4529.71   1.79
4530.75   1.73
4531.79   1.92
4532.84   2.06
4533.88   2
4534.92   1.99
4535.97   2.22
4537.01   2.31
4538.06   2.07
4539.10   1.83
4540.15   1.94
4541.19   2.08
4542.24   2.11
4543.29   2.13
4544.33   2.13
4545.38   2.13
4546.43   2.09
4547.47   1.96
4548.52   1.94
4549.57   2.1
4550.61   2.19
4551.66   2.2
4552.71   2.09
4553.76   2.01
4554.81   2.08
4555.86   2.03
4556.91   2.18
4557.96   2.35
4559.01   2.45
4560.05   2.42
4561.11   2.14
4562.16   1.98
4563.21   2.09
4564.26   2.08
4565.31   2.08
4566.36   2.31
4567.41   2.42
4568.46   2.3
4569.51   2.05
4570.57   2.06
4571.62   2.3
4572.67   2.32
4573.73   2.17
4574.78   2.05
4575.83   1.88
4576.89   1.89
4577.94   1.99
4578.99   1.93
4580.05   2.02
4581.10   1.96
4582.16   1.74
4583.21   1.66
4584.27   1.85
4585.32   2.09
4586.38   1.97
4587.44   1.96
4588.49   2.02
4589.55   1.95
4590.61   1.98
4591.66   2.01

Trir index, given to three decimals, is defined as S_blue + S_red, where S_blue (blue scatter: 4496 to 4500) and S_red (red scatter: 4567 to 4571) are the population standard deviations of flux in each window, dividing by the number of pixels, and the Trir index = 0.238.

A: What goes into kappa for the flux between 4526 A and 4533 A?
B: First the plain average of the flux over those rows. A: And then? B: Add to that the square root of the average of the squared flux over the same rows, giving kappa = 3.81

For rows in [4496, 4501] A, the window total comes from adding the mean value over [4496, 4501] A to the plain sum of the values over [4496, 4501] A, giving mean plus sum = 12.4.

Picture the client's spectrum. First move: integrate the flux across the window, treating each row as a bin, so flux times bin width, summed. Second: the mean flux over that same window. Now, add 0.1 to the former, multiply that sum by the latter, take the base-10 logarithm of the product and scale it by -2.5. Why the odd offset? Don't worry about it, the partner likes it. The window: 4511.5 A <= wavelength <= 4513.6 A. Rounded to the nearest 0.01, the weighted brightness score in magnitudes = -2.71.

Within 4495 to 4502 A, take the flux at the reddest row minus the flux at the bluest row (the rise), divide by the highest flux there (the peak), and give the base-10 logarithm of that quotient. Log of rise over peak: -1.17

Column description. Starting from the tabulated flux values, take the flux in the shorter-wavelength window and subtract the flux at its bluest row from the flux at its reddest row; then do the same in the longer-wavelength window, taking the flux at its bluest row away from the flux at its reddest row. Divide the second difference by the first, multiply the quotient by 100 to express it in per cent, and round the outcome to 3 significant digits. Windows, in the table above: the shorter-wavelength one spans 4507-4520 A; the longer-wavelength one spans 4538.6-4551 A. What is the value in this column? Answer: -900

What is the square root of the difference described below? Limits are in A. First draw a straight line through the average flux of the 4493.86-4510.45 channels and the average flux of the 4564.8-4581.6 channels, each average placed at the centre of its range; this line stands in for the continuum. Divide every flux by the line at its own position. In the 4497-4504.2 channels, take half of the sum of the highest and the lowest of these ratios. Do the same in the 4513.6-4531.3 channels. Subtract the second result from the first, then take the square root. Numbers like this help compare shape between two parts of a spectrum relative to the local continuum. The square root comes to 0.19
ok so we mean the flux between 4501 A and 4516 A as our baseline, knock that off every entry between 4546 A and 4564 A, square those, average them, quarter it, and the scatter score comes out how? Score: 0.009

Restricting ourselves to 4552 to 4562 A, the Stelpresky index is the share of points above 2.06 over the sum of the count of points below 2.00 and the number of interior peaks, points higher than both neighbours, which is 0.39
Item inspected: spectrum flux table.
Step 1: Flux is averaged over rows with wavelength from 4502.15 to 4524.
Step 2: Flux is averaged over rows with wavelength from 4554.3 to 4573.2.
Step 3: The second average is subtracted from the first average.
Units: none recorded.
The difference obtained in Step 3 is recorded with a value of 0.01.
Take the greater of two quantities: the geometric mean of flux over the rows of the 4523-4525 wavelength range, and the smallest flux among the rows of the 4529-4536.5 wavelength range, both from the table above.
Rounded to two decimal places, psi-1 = 2.03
